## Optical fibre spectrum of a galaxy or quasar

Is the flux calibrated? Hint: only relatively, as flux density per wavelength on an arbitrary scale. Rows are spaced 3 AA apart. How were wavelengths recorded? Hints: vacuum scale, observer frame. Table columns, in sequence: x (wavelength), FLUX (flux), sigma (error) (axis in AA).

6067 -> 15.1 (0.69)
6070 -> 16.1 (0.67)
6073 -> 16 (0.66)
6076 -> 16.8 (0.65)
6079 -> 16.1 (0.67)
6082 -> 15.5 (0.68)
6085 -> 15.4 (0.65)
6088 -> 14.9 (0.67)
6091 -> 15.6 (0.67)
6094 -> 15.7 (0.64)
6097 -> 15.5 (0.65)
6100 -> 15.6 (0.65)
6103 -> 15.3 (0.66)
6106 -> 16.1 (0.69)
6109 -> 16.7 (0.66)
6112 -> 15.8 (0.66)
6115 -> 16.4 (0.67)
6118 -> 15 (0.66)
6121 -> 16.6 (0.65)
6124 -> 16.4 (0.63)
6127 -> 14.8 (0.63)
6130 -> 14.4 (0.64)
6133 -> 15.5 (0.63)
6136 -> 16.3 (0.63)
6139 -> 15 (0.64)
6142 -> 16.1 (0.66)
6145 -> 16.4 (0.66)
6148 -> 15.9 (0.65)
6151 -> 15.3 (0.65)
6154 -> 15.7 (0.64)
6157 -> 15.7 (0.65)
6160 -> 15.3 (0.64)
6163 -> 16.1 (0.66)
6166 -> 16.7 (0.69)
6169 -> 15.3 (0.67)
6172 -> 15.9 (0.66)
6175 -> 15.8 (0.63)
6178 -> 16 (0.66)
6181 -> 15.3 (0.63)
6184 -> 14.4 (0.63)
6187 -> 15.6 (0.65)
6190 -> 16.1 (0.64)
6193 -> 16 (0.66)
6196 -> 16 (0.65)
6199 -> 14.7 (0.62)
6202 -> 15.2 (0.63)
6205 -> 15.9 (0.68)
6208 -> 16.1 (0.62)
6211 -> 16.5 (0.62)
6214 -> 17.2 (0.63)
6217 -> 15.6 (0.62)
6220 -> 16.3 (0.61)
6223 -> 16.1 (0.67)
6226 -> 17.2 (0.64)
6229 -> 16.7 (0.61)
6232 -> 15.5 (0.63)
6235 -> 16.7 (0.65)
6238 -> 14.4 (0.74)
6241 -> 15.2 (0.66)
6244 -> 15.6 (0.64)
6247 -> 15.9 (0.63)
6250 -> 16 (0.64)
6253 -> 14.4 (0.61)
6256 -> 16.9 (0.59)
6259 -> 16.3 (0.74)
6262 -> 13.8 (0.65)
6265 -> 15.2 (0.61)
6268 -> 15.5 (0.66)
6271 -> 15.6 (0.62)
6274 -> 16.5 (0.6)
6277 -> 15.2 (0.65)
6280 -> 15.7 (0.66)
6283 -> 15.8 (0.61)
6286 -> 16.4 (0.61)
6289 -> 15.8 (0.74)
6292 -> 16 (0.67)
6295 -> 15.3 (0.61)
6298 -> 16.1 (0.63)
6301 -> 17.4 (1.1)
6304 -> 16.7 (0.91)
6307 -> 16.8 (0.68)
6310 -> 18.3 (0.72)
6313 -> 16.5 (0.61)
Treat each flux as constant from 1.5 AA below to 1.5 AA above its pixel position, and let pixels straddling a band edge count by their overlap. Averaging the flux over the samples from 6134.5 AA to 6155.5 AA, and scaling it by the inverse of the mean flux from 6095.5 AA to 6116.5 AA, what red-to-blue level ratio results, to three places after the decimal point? 0.994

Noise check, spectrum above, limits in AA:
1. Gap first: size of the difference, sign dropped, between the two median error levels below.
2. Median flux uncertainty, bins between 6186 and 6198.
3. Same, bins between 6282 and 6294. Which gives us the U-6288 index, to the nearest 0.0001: 0.0100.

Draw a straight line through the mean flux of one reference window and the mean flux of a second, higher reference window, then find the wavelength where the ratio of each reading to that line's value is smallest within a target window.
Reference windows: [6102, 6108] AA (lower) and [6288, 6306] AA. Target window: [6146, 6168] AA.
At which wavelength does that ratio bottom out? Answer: 6160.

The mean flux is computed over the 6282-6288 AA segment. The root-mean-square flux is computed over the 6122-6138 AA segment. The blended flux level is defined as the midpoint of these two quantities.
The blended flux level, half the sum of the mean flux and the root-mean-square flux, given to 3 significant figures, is 15.8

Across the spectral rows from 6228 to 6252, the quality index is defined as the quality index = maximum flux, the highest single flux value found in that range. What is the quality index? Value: 16.7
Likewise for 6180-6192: 16.1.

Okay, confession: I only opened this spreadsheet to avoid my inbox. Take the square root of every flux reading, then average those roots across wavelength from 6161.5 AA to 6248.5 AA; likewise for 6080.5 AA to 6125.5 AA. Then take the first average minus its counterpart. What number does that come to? 0.01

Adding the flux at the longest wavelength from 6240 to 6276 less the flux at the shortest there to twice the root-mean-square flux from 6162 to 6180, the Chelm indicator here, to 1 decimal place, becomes 33.2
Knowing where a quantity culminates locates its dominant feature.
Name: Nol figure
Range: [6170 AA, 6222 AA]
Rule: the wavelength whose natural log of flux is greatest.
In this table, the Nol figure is 6214 AA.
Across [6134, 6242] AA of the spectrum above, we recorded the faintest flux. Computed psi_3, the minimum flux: 14.4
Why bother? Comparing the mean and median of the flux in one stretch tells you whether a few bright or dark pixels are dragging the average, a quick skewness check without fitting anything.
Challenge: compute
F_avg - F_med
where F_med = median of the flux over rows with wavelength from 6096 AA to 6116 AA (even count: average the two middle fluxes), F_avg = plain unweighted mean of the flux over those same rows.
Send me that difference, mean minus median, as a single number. 0.11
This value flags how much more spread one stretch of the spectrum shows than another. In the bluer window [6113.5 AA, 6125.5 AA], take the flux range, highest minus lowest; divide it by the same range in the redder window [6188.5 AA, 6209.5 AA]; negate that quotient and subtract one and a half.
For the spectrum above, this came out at -2.6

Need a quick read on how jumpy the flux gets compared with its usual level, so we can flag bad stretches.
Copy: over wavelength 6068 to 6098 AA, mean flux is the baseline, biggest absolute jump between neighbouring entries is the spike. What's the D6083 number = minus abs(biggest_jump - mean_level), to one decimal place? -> -15.0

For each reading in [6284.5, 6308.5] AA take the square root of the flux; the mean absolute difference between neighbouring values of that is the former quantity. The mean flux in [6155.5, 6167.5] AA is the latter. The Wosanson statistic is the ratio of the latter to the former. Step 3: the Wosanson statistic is 205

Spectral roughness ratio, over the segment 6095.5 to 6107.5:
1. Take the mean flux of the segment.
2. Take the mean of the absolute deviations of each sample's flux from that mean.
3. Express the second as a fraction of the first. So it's 0.015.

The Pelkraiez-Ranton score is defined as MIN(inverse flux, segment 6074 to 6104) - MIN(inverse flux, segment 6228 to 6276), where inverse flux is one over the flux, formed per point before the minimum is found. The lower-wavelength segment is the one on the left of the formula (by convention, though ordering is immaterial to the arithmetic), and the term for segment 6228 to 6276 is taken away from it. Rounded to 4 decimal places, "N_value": 0.0004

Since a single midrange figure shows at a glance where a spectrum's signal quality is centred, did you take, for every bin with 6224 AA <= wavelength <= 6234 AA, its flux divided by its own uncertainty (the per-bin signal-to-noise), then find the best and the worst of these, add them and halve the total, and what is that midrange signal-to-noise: 26.0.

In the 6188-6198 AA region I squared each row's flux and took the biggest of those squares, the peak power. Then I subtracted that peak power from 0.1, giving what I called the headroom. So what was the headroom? -259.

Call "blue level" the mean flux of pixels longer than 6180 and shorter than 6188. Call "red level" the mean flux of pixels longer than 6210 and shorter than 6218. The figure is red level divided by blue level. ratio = 1.09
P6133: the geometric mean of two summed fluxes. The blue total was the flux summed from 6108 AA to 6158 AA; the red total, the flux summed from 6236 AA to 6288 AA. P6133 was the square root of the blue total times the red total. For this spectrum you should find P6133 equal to 266.2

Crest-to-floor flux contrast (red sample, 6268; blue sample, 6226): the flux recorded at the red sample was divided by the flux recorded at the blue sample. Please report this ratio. 0.90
